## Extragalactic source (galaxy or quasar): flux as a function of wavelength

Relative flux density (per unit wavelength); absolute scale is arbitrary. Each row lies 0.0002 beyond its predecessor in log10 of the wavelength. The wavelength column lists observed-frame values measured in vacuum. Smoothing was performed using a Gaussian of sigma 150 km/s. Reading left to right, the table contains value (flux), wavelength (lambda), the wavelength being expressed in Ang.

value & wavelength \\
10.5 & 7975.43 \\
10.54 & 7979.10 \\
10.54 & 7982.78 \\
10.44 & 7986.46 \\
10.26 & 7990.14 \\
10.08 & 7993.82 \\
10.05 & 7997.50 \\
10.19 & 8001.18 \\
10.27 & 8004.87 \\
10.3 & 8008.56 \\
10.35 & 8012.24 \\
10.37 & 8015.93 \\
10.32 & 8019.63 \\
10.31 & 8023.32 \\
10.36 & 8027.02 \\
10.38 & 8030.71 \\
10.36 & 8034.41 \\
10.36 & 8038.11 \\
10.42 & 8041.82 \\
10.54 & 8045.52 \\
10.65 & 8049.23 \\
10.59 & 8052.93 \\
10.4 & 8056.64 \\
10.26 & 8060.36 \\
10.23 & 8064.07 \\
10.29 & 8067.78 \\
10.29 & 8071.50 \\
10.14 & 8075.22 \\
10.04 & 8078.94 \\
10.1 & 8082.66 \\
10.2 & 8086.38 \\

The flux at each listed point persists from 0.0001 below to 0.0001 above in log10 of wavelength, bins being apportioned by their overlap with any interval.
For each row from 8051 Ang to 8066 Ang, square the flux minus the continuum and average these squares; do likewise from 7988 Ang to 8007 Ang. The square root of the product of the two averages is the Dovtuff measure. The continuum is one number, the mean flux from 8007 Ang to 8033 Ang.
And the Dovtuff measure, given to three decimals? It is 0.028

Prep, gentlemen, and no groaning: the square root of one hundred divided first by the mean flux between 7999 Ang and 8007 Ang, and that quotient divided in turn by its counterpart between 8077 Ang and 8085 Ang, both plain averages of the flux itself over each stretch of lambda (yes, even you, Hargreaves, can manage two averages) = 0.985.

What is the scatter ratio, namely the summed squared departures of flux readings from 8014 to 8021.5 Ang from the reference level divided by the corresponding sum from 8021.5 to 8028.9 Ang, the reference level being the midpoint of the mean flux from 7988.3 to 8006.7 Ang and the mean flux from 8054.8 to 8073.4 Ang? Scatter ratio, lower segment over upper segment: 1.2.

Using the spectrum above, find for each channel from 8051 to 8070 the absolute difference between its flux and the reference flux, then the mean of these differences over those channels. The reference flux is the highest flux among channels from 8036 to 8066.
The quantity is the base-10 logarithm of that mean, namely -0.53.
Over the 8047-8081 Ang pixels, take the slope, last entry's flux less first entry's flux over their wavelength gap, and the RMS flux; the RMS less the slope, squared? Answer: 107.0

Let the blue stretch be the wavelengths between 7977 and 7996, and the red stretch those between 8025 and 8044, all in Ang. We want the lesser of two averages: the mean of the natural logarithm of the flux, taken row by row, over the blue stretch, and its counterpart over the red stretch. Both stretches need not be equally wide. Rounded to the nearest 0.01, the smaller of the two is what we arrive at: 2.34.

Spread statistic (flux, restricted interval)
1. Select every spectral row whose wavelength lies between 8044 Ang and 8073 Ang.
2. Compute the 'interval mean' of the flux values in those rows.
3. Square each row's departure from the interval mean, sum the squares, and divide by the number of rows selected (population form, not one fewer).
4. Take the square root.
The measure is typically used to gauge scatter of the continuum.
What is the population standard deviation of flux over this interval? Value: 0.15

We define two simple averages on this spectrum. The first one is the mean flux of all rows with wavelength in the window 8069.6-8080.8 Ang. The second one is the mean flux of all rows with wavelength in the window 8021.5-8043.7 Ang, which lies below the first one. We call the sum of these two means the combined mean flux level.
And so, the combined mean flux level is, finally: 20.5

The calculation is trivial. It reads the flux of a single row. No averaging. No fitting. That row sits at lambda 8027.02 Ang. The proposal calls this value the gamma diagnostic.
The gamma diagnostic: 10.36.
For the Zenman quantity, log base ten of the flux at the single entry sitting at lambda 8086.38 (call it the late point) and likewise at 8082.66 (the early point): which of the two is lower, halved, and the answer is 0.502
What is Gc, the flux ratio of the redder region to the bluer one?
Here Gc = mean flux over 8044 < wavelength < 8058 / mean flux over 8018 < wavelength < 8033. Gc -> 1.02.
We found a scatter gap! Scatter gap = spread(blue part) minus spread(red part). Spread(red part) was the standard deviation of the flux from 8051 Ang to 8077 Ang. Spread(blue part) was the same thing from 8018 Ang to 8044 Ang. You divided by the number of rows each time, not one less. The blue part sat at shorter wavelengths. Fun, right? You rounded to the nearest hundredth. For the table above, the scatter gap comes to -0.10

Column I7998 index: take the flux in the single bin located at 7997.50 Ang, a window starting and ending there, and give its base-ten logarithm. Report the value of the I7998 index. 1.00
